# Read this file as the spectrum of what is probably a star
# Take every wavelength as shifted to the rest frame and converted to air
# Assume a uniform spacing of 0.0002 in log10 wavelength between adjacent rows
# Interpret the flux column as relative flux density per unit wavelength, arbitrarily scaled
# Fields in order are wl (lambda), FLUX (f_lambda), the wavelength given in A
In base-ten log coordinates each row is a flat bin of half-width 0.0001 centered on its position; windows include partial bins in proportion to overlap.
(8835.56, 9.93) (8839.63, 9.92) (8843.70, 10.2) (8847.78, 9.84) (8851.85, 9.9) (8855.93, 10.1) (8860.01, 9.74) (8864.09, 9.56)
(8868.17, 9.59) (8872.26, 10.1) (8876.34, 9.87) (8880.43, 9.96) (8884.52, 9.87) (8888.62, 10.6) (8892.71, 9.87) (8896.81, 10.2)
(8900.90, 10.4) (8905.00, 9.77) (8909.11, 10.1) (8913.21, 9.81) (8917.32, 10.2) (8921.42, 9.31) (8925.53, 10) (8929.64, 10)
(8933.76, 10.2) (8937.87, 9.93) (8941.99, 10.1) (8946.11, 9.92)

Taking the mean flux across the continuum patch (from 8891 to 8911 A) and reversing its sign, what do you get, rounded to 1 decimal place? -10.1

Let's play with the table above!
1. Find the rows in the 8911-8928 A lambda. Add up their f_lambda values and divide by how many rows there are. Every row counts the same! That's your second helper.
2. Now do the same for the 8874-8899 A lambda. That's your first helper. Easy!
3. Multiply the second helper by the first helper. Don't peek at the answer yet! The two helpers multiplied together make 99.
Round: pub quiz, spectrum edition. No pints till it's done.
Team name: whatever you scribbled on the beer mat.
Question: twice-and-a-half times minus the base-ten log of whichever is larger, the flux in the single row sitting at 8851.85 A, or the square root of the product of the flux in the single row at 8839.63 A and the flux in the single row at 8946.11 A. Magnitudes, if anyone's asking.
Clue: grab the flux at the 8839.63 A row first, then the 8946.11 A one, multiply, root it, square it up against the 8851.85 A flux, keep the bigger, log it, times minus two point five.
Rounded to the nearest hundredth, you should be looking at -2.49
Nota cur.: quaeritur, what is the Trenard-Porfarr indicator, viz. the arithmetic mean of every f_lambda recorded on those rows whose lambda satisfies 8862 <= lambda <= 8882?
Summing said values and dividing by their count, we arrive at 9.8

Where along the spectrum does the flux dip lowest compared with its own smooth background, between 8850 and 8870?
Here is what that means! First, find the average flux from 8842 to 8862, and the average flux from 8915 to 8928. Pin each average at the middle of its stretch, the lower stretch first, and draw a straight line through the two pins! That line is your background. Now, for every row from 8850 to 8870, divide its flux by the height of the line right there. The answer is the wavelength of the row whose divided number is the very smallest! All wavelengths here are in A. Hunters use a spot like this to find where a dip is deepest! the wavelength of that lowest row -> 8864.09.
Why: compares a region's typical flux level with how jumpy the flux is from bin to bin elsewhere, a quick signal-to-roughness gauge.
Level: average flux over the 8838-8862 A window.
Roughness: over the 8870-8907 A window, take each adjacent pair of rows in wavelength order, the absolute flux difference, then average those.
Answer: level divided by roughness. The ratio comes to 26.3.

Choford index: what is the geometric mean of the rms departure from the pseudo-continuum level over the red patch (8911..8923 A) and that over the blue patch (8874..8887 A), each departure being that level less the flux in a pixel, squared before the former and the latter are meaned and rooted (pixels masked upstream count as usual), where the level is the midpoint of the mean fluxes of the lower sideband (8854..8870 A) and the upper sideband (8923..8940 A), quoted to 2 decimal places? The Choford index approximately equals 0.13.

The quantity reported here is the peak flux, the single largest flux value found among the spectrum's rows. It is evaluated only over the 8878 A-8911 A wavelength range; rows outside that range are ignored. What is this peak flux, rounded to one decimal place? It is 10.6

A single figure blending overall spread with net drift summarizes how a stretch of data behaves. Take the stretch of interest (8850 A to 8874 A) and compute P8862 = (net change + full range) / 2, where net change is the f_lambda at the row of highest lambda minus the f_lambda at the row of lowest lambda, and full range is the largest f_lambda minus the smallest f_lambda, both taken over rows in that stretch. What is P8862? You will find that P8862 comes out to 0.37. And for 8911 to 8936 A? 0.64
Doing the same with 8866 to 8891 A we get 1.01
